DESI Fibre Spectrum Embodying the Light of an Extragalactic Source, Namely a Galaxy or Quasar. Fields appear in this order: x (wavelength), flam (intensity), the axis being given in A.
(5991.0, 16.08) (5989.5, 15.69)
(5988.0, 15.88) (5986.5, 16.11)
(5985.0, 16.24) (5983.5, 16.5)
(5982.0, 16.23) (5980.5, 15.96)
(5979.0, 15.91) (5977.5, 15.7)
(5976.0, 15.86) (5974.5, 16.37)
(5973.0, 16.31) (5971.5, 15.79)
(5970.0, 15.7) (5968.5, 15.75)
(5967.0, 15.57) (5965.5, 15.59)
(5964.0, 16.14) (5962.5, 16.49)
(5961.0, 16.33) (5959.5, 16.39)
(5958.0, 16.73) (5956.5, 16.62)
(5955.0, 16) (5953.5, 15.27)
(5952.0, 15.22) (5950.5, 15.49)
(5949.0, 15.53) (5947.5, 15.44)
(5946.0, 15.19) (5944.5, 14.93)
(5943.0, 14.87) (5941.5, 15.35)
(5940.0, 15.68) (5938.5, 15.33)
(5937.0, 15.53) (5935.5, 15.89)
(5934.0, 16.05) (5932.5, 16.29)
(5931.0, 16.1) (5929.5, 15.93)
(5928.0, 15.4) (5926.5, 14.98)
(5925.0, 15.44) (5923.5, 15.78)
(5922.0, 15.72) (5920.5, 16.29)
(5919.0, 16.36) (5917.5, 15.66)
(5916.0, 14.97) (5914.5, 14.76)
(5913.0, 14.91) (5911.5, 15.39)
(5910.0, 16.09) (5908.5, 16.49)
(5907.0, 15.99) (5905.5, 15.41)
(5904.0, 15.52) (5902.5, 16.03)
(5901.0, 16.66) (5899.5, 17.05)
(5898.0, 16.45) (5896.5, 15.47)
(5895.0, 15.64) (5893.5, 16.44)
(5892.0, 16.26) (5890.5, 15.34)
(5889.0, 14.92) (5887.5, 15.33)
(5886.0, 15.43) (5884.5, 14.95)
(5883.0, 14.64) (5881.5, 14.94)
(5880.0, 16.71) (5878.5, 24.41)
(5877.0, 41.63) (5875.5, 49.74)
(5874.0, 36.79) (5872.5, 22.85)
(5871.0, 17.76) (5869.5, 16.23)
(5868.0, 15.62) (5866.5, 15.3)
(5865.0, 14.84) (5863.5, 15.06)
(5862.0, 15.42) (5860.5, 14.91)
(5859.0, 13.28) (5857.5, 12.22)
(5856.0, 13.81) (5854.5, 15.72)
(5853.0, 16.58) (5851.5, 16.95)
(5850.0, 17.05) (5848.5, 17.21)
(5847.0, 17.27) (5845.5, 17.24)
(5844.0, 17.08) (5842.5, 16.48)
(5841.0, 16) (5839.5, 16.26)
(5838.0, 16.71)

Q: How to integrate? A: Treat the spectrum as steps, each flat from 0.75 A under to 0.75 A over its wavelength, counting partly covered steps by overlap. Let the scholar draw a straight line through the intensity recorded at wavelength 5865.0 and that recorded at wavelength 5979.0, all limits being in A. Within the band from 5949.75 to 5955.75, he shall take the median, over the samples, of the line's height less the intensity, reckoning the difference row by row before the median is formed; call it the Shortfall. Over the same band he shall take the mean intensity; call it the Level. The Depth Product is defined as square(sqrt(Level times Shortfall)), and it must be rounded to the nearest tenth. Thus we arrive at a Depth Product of 4.3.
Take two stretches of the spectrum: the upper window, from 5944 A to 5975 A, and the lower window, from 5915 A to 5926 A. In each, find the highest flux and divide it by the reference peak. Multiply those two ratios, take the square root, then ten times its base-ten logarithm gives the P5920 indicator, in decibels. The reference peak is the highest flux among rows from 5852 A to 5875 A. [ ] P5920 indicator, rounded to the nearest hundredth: -3.47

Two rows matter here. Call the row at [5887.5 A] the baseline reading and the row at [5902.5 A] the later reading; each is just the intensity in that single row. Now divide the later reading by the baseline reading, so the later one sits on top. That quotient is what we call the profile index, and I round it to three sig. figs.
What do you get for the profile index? 1.05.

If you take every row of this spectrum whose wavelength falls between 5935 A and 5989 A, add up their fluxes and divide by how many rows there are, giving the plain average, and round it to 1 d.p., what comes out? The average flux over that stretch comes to 15.8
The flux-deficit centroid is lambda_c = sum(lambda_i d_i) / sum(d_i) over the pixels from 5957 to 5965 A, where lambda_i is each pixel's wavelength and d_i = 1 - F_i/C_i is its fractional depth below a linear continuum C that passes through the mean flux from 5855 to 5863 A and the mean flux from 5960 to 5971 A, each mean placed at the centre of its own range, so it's 5960.3 A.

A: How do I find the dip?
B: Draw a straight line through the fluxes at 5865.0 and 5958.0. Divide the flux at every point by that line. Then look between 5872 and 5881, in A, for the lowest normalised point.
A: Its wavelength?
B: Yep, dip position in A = 5880.0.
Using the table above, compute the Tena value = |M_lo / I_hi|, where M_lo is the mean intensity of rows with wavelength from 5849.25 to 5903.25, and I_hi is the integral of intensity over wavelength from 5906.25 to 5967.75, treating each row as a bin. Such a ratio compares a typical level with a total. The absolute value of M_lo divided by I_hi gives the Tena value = 0.019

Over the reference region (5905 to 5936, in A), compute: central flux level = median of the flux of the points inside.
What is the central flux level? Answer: 15.8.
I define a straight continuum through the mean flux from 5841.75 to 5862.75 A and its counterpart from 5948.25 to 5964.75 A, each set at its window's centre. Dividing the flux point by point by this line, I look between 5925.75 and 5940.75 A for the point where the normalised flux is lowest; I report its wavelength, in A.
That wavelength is 5926.5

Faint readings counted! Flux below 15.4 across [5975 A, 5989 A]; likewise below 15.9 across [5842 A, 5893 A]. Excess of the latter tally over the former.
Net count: 17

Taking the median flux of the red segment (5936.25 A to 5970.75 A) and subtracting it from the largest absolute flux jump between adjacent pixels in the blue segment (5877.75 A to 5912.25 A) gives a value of -7.9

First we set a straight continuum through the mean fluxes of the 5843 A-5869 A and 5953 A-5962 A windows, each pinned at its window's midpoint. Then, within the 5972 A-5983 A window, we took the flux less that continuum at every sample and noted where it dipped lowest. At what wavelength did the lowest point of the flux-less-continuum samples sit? 5977.5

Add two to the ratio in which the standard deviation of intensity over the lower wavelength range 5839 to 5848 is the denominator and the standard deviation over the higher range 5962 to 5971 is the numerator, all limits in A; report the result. 2.67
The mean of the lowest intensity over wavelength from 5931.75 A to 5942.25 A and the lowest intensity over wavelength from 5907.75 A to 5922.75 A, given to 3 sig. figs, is 15.0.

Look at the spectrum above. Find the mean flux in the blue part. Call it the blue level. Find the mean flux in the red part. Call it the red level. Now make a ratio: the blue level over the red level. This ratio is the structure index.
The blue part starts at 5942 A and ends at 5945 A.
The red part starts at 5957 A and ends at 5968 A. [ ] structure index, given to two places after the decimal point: 0.92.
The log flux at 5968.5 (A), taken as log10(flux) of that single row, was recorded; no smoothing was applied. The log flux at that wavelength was 1.20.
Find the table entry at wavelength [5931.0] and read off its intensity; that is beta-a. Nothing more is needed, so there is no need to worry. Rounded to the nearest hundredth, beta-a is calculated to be 16.10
